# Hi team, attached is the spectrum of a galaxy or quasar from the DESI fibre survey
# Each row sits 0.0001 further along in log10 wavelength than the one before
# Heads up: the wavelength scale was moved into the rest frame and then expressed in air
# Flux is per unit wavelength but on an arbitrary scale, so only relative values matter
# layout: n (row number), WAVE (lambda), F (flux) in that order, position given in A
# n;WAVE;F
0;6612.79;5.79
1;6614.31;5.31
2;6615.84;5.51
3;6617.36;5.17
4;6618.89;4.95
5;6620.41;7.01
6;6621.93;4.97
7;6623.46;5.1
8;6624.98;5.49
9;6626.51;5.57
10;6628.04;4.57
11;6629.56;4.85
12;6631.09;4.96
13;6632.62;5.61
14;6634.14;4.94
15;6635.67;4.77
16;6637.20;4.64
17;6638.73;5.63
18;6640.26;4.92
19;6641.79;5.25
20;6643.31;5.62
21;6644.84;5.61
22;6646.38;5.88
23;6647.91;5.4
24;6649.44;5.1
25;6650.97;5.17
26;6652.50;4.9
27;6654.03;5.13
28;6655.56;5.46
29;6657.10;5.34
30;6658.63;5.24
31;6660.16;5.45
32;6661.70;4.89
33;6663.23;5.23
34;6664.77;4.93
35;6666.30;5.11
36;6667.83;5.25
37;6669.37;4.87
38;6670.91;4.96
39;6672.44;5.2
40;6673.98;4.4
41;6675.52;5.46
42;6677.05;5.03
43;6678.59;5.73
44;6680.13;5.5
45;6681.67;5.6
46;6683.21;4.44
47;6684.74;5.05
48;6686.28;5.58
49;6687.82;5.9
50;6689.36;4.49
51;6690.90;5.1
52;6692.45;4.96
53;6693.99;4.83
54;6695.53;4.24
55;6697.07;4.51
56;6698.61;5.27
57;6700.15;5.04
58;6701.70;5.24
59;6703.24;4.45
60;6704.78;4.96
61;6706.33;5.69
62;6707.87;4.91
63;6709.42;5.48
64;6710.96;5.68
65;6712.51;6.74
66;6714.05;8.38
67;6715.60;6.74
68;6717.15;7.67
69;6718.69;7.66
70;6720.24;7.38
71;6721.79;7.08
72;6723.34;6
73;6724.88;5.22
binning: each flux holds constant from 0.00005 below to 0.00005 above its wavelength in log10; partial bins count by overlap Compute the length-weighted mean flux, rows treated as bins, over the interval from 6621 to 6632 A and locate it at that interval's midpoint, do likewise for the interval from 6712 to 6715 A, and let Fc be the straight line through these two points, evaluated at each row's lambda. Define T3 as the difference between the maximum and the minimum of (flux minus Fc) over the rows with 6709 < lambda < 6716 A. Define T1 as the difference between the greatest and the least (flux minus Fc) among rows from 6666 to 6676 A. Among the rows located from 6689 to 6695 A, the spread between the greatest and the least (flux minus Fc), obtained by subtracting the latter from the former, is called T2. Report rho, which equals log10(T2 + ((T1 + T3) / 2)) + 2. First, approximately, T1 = 1.03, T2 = 0.6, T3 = 2.77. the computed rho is 2.39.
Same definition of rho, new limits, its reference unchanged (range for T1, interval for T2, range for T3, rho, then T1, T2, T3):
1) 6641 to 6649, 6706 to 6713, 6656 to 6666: 2.36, 0.52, 1.7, 0.65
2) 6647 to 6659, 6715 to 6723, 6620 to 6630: 2.40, 0.63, 0.9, 2.66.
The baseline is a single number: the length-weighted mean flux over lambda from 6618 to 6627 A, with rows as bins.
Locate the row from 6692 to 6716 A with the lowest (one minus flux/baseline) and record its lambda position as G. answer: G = 6714.05 A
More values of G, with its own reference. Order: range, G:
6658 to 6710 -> 6687.82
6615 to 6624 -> 6620.41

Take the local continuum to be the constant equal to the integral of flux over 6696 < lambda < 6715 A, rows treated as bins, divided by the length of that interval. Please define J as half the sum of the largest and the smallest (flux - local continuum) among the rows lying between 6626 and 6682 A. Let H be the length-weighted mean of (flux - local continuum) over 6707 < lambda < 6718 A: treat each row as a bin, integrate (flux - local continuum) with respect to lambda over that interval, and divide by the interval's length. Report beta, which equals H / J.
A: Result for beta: -3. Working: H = 1.00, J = -0.38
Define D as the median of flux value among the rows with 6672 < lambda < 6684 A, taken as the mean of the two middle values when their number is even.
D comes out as 5.3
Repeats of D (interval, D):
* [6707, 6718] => 6.7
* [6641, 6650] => 5.5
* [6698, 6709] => 5.0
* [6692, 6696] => 4.8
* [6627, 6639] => 4.9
